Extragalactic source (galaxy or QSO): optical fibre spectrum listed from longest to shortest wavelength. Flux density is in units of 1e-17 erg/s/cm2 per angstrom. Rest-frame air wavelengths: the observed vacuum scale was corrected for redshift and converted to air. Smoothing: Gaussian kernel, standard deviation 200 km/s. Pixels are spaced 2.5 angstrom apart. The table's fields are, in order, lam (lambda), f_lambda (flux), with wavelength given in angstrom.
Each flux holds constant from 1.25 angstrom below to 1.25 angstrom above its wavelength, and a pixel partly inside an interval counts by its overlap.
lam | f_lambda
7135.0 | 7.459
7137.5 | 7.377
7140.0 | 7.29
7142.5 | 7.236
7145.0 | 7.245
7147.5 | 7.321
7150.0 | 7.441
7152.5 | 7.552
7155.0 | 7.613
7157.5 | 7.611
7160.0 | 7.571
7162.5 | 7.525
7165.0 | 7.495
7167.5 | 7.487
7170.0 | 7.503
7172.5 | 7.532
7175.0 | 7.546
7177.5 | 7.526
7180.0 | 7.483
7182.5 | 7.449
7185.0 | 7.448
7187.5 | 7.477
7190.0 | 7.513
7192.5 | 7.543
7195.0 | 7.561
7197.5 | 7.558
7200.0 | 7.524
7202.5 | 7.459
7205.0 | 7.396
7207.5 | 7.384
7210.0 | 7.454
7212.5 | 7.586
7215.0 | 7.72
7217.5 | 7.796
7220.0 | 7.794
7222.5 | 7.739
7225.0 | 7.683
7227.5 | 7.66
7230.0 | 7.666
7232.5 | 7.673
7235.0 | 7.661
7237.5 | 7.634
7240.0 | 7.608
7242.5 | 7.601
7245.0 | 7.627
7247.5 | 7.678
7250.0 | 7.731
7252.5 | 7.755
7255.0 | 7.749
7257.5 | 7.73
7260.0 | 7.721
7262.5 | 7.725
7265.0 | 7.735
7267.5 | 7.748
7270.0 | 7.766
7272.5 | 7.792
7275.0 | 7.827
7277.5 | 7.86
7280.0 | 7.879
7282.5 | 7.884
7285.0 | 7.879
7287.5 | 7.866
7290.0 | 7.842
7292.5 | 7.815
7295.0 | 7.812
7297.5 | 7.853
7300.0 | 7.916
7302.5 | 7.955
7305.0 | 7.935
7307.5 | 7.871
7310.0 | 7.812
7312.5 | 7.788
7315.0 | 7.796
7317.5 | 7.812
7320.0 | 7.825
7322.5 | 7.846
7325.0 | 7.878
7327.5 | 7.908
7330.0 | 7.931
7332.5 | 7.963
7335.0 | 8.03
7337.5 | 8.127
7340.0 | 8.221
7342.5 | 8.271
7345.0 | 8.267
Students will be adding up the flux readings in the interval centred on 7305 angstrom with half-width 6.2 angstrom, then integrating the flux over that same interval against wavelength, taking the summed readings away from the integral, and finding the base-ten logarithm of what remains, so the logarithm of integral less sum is 1.77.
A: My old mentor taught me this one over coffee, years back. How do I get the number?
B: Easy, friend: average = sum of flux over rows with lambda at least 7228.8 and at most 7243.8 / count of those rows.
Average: 7.6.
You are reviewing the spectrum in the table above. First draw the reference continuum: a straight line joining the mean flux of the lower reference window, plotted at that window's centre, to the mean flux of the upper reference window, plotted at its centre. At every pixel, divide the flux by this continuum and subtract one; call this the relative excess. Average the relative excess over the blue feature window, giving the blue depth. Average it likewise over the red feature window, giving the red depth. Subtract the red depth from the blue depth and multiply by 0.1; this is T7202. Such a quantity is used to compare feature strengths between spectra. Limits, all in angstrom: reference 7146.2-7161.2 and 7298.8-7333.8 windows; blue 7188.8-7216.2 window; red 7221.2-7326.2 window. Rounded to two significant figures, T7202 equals -0.0014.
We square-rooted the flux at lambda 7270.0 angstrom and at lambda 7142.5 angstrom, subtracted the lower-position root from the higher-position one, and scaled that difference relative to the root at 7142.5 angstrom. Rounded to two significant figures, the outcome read 0.036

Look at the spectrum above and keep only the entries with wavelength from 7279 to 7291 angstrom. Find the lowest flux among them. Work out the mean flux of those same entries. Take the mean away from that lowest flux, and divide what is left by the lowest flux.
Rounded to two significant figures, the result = -0.0036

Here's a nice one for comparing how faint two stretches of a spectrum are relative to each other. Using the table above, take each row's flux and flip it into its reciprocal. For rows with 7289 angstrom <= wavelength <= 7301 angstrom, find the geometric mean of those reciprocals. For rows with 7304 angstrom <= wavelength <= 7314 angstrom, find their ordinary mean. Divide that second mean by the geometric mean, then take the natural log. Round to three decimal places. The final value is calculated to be 0.000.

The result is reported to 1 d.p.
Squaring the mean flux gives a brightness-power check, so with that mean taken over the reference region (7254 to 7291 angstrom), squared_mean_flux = 60.8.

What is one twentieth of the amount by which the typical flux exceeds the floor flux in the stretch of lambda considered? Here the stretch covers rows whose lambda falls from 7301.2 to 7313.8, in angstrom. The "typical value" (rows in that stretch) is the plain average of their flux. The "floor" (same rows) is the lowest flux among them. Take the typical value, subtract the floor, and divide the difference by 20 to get 0.0042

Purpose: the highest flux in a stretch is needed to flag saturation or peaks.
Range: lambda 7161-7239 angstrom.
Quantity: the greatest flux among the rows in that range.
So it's 7.796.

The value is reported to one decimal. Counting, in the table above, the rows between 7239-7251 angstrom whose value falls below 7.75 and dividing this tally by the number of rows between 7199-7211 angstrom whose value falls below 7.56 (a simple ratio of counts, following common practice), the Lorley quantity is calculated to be 1.0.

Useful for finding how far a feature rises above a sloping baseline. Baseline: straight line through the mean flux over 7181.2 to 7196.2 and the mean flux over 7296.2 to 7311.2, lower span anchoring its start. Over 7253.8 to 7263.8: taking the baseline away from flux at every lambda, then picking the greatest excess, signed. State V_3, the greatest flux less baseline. 0.02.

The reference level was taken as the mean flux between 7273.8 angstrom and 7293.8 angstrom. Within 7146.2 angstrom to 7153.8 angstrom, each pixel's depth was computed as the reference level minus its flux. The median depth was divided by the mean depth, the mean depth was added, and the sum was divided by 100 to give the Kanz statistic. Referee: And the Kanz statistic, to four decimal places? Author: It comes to 0.0141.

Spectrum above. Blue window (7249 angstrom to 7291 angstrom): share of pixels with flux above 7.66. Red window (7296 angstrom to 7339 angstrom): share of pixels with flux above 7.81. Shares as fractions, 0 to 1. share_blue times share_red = 0.88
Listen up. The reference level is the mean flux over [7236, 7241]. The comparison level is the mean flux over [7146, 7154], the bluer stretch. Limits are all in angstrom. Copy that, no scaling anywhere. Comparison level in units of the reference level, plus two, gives 2.976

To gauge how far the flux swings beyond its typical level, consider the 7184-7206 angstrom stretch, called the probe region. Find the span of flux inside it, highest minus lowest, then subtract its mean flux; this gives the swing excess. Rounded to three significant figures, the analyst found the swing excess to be -7.33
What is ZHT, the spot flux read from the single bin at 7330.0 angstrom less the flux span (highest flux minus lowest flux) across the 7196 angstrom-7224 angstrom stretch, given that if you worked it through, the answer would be 7.5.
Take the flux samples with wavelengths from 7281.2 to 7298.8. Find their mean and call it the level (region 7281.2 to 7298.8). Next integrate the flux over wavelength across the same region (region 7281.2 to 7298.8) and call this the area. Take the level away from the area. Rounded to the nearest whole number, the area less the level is 130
